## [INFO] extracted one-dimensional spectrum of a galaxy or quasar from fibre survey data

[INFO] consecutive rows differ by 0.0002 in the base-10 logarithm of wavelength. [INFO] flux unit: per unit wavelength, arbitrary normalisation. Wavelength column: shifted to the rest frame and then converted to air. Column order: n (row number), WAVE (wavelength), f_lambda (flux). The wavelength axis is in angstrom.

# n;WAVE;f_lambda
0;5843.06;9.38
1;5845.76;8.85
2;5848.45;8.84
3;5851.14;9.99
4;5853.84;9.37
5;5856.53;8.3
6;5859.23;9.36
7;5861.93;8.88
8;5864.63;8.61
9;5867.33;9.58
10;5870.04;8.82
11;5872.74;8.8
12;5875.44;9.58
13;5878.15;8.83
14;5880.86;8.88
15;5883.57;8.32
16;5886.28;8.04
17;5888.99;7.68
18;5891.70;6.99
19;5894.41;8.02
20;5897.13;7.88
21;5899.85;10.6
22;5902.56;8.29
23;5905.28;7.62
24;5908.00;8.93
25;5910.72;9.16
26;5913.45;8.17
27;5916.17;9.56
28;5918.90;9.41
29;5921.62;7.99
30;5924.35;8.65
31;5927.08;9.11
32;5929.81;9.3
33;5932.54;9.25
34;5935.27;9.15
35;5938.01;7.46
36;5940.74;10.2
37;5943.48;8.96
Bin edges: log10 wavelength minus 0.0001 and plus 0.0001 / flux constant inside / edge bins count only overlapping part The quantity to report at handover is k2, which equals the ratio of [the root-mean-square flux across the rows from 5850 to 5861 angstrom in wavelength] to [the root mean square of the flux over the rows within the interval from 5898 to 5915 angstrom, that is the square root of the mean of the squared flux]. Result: 1.05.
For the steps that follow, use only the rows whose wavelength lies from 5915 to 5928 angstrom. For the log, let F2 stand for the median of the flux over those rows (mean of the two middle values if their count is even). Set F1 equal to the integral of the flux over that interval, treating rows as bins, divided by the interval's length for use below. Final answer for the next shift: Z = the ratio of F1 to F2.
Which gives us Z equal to 0.98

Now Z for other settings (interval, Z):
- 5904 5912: 0.96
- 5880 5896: 0.99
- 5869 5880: 1.02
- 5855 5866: 1.01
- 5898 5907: 1.06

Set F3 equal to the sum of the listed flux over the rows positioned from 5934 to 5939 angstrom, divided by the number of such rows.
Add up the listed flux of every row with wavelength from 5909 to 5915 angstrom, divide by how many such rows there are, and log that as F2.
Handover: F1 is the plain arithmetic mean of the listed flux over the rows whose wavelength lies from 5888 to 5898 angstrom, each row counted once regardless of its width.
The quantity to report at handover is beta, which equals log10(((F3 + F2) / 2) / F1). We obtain 0.05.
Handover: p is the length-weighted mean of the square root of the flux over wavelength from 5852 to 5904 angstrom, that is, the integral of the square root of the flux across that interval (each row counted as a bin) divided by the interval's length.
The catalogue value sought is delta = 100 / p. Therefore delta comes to 34.0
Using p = 2.94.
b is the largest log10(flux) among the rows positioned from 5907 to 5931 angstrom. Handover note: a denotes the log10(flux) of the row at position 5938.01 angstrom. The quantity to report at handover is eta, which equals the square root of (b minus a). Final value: 0.33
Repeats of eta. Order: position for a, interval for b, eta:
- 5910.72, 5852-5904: 0.25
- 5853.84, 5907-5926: 0.09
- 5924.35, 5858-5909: 0.30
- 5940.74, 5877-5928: 0.13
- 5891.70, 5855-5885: 0.37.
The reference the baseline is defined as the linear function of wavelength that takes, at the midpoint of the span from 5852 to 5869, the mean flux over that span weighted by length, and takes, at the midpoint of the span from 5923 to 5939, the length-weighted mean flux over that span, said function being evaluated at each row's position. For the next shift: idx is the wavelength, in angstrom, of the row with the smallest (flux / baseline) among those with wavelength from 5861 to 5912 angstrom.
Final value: 5891.70 angstrom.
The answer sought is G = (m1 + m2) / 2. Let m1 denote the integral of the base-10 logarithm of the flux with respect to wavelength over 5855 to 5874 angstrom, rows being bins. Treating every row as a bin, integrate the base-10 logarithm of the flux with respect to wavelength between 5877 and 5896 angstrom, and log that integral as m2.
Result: 17.6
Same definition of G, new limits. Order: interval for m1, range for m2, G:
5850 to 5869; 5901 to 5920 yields 18.1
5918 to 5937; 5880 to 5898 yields 17.1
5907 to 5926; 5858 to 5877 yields 18.1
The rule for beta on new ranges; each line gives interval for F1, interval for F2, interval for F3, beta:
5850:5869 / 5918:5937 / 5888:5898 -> -0.04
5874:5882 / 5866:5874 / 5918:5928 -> -0.01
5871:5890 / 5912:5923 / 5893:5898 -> -0.01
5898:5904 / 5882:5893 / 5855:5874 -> -0.05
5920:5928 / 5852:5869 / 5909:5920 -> 0.02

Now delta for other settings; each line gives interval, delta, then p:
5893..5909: 34.3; 2.92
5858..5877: 33.2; 3.01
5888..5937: 34.0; 2.94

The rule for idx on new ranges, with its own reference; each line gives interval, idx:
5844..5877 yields 5856.53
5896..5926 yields 5905.28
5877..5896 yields 5891.70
